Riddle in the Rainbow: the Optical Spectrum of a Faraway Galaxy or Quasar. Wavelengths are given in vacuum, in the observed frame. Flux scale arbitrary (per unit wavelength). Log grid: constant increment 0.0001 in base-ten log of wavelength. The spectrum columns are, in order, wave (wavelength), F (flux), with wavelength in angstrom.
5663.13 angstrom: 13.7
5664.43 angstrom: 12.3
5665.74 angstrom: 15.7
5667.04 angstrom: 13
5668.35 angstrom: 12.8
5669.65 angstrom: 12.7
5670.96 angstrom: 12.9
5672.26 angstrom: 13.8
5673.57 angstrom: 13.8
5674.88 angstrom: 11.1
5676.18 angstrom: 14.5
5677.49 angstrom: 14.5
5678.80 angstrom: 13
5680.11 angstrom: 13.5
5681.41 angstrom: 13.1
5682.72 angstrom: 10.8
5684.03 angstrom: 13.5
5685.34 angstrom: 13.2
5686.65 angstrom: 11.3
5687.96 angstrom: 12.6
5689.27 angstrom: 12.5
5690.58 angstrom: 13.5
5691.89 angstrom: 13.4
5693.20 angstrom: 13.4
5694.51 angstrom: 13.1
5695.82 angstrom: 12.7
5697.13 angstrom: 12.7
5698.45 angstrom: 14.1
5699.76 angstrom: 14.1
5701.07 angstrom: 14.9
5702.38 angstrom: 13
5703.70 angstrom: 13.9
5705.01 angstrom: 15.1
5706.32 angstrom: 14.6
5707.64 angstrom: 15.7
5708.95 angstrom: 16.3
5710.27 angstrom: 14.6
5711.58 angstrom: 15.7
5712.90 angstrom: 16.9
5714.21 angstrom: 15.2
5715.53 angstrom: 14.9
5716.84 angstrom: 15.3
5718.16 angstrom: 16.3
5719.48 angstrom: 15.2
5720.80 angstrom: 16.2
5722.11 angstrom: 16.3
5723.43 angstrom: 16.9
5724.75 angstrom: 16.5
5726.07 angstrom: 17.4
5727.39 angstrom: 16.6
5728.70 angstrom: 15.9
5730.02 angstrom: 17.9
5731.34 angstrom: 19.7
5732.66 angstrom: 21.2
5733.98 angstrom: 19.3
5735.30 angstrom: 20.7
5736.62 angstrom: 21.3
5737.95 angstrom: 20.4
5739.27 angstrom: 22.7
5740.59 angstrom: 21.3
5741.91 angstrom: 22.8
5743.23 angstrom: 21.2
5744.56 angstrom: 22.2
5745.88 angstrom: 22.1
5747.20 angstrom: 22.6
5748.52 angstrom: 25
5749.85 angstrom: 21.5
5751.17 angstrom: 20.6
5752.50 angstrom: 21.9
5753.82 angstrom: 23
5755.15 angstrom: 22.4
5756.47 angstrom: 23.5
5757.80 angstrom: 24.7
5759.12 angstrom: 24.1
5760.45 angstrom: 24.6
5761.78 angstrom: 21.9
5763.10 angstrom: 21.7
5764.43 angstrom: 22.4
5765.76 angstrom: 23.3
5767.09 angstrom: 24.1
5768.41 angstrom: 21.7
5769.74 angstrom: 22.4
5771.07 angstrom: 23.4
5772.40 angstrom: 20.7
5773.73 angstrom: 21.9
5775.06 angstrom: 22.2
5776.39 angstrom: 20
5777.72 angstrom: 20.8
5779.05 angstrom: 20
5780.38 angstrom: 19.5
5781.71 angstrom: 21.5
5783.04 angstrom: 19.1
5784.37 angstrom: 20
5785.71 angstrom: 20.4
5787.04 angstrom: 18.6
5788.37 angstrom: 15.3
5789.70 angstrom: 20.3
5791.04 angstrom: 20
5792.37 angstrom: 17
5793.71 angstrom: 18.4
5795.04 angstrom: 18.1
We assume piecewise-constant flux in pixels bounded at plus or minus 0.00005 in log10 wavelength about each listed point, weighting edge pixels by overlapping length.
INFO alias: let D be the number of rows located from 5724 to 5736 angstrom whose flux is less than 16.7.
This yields 3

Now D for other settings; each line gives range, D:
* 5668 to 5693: 19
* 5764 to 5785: 0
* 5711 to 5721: 7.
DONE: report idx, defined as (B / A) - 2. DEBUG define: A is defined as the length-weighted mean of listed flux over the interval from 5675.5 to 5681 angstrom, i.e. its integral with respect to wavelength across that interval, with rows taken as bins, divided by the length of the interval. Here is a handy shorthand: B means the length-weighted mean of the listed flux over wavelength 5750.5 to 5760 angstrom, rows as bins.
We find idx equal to -0.34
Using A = 13.8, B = 22.9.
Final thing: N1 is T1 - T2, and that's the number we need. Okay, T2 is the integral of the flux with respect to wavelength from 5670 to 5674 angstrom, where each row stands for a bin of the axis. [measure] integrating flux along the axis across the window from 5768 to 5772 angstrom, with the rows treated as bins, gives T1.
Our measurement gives 36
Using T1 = 90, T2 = 54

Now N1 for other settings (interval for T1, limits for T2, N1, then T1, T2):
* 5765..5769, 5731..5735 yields 12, 92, 81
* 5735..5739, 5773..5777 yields -2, 84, 85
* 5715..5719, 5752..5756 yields -28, 62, 90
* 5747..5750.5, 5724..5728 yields 14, 81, 67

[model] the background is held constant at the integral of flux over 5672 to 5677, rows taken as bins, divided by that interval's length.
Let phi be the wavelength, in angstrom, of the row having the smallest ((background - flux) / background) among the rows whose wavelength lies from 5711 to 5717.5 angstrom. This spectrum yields 5712.90 angstrom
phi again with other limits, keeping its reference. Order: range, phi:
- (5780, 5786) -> 5781.71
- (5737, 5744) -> 5741.91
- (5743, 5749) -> 5748.52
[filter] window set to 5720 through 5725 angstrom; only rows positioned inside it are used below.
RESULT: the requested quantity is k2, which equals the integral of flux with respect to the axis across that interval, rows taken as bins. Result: 82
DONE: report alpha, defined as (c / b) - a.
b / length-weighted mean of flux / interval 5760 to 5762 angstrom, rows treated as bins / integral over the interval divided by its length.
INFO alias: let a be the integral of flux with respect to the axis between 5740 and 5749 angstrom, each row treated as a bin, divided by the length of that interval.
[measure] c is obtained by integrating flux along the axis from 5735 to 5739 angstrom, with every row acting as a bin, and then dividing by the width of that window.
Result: -21.5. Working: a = 22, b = 23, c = 21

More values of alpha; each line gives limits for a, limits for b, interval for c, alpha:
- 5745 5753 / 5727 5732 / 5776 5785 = -21.1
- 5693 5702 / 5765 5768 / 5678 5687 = -13.0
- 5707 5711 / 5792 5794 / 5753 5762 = -14.2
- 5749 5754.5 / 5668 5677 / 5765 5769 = -20.1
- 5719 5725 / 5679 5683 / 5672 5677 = -15.2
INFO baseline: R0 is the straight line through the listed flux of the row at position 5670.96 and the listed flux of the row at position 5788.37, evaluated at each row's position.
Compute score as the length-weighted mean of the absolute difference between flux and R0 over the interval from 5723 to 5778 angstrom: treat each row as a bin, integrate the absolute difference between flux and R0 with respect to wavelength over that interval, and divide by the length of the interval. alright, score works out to 6.8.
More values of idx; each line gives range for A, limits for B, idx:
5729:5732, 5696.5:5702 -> -1.25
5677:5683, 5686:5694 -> -1.02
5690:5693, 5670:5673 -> -1.01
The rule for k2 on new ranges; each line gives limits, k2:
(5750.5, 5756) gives 121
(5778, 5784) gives 121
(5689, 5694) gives 66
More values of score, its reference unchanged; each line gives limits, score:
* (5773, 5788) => 5.1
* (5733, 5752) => 7.3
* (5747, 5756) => 7.9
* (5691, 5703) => 0.6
